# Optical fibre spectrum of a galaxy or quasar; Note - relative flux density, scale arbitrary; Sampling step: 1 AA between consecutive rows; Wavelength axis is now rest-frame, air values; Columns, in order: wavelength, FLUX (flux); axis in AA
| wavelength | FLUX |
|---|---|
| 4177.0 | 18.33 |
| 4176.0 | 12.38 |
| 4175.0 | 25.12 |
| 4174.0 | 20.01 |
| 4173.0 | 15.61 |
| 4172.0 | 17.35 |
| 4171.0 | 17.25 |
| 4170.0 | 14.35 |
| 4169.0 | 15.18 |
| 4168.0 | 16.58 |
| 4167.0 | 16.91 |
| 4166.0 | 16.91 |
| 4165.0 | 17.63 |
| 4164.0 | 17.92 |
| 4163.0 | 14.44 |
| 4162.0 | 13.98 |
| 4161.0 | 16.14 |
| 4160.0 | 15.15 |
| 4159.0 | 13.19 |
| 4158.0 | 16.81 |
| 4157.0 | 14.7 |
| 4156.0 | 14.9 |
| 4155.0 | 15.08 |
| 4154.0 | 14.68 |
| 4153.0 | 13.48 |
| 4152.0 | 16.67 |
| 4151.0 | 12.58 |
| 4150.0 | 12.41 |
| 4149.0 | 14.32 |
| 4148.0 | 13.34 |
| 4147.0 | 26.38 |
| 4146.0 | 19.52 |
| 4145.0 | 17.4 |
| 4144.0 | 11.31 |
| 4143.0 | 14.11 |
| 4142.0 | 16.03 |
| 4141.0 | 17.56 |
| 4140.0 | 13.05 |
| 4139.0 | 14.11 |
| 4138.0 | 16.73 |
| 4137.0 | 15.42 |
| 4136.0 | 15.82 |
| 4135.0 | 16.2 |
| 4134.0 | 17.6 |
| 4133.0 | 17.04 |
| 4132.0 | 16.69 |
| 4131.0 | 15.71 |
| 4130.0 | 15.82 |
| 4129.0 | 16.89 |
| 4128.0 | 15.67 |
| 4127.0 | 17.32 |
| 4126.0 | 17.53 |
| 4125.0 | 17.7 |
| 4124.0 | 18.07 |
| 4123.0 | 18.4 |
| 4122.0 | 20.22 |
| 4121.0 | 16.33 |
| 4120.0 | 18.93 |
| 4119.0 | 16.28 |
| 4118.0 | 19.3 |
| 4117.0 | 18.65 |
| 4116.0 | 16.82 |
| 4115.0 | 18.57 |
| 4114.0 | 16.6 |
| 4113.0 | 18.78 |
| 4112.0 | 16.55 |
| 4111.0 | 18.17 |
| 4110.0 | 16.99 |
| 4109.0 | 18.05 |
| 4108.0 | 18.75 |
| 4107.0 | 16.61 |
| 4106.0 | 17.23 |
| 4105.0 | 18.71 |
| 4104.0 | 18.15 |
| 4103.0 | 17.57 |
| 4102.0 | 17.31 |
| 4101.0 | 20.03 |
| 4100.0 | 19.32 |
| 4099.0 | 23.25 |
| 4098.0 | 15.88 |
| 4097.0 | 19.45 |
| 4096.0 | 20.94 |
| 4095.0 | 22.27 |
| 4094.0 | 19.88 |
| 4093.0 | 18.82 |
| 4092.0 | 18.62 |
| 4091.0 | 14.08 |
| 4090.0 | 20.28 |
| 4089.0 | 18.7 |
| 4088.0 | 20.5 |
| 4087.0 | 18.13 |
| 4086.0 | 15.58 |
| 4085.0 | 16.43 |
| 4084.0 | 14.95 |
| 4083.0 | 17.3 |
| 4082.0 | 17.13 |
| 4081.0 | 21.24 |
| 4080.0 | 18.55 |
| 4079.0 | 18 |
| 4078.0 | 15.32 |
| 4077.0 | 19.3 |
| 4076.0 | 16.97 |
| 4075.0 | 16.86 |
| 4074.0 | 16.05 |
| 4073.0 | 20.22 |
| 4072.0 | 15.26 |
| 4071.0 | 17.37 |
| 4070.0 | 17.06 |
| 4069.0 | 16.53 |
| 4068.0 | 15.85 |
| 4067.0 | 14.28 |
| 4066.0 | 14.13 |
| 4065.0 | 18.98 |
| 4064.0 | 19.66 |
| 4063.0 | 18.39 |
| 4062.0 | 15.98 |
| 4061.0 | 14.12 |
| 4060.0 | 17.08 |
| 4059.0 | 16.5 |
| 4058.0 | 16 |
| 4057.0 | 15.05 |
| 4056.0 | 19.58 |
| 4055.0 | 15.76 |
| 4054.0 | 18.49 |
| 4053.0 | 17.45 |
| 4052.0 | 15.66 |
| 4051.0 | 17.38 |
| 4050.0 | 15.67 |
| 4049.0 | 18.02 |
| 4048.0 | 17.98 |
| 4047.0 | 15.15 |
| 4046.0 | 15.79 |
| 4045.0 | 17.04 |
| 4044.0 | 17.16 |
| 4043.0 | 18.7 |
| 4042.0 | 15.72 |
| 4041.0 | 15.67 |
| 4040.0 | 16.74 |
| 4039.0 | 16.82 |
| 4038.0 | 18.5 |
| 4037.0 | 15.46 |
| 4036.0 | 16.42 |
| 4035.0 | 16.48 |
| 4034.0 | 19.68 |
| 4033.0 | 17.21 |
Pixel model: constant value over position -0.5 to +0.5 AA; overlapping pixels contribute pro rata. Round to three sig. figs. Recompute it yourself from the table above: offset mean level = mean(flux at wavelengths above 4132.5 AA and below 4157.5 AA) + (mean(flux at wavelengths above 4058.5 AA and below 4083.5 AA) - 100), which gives -67.3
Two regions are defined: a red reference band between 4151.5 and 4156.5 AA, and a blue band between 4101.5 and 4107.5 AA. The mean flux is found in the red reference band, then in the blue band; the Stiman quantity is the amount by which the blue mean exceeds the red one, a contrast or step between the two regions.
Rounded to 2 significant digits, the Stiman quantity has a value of 2.6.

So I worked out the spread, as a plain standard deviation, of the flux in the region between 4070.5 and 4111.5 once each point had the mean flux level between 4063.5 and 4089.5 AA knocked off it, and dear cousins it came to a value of 2.0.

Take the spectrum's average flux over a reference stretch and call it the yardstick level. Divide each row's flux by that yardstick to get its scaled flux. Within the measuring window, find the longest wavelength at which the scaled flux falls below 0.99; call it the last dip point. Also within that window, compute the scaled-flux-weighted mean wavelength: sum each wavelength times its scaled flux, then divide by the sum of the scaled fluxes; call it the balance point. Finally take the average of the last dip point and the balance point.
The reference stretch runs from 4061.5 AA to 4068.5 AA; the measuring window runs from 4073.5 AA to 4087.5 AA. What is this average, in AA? 4083.2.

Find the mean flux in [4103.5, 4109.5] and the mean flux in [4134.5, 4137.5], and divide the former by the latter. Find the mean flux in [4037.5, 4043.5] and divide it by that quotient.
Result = 15.0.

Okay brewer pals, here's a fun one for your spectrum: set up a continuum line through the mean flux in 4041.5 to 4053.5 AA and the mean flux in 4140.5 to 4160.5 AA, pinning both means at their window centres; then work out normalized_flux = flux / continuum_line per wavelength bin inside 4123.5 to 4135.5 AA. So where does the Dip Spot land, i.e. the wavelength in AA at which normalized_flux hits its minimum 4128.0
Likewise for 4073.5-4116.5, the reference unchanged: 4091.0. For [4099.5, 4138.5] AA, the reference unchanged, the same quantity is 4137.0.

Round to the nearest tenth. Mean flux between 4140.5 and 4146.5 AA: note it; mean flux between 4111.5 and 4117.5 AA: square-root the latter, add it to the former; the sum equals 20.2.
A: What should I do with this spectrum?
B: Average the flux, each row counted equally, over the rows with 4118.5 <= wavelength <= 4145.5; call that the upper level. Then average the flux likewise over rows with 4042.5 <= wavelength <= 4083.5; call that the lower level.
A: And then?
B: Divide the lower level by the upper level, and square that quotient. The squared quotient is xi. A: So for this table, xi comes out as 1.08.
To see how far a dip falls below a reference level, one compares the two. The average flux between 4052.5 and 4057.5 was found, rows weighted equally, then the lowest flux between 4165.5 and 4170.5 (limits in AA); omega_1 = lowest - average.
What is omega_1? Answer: -2.9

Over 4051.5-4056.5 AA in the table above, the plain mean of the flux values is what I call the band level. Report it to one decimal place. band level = 17.4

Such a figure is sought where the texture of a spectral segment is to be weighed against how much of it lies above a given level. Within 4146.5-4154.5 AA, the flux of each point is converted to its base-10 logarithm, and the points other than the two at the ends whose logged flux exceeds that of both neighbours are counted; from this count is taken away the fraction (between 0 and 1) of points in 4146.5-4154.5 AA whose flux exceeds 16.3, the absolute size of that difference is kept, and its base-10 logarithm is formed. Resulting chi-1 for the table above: 0.24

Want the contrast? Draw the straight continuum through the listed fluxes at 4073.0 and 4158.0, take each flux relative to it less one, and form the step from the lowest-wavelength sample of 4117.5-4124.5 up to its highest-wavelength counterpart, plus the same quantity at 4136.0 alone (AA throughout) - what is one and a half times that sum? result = -0.24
